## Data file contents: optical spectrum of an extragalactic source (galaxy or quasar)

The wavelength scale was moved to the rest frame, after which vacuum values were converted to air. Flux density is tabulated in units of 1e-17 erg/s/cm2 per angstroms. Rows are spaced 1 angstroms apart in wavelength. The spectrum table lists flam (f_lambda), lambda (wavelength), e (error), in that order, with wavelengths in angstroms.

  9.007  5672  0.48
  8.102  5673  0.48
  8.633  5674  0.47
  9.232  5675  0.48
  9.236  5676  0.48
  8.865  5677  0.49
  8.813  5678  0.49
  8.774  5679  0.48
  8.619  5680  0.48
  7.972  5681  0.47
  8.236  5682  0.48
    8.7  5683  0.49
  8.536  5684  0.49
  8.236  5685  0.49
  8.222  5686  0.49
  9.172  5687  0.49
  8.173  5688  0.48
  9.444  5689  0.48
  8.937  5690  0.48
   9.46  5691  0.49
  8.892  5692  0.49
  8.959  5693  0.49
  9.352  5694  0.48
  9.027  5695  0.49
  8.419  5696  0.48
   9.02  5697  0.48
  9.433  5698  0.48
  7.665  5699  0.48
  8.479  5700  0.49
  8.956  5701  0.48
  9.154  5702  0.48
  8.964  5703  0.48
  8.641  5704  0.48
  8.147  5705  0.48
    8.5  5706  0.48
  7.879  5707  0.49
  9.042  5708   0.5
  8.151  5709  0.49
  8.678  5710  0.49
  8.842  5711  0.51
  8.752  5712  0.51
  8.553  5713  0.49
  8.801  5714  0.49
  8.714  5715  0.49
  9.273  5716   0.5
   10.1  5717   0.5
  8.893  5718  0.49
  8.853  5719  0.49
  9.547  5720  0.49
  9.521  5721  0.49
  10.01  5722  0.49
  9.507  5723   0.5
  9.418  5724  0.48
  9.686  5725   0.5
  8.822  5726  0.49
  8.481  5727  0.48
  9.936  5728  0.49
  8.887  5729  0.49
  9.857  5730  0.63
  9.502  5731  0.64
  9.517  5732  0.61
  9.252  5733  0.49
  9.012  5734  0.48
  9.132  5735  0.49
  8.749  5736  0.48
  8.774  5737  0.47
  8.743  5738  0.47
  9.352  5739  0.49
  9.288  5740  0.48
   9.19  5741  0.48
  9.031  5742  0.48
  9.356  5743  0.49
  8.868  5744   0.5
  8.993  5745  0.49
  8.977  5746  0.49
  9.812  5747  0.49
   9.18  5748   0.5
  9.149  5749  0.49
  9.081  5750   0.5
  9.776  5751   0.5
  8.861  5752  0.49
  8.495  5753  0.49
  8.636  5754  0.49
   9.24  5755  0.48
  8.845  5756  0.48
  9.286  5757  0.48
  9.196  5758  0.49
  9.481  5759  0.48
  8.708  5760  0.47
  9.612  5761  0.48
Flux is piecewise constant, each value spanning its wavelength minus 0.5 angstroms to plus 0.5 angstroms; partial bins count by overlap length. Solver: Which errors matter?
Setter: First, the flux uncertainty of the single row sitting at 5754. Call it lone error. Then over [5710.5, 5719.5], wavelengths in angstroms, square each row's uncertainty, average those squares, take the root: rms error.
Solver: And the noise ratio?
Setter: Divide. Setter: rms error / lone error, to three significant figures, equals 1.01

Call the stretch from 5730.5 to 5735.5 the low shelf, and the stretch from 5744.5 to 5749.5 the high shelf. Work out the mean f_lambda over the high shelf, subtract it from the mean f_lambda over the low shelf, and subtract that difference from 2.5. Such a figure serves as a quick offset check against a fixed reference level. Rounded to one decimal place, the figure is 2.4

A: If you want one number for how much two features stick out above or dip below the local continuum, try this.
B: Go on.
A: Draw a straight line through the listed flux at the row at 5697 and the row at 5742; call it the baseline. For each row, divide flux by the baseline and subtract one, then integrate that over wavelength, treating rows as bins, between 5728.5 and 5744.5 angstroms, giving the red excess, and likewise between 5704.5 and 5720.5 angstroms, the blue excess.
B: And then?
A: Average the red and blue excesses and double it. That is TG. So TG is -0.2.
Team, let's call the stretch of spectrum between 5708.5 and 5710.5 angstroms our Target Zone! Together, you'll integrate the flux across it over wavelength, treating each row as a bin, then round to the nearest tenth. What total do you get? 16.8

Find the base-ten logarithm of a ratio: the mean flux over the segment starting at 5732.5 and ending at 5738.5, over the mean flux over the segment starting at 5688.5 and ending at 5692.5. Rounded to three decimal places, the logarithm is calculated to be -0.011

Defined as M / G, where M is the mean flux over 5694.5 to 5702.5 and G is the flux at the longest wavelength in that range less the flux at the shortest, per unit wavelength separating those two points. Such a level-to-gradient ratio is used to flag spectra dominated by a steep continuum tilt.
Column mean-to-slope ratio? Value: 483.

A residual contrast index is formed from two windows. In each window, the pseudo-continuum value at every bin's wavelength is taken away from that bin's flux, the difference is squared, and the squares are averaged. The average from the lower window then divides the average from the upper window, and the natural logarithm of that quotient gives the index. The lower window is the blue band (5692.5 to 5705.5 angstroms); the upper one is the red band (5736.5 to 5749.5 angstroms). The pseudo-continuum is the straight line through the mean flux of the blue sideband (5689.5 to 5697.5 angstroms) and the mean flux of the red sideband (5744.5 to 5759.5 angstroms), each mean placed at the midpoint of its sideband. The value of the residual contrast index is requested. -1.34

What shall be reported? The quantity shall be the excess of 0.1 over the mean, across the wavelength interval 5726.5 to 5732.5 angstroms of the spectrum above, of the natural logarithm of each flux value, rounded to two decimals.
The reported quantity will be -2.14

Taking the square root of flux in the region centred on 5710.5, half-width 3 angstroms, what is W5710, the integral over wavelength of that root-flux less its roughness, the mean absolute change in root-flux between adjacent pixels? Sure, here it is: 17.6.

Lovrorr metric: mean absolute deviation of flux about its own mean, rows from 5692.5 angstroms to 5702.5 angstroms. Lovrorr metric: 0.40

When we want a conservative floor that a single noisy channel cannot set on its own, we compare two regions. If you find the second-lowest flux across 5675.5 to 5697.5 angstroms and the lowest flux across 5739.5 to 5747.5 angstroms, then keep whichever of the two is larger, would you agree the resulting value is 8.9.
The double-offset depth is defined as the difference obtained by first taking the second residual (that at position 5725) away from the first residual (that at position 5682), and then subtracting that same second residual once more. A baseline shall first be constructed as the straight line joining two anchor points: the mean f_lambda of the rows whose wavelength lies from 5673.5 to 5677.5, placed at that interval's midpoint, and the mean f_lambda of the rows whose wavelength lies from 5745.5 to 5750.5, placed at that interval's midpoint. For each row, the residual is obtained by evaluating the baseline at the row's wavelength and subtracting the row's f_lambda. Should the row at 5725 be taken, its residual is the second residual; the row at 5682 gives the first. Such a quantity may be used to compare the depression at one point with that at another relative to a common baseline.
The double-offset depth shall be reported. 1.8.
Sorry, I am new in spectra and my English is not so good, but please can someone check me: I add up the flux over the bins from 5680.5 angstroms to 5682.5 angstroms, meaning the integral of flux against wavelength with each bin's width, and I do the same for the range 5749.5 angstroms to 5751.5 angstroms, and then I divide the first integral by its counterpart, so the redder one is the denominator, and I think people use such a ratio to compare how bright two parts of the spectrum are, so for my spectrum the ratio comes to 0.86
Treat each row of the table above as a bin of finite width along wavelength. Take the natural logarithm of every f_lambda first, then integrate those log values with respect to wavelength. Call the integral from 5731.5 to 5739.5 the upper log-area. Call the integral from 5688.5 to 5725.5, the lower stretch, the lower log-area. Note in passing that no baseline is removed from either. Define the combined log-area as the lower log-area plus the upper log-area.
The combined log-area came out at 99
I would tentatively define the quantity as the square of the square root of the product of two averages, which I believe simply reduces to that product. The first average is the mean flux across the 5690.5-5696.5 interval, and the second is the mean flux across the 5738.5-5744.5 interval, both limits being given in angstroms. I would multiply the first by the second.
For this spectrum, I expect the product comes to 82.8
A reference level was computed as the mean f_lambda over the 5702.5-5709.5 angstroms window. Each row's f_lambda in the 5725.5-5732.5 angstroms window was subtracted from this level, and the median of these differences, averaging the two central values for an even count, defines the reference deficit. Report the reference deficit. -1.0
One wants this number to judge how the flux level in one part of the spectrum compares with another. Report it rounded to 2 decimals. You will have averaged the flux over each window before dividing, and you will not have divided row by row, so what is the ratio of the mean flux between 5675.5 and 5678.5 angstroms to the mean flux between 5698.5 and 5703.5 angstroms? 1.04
